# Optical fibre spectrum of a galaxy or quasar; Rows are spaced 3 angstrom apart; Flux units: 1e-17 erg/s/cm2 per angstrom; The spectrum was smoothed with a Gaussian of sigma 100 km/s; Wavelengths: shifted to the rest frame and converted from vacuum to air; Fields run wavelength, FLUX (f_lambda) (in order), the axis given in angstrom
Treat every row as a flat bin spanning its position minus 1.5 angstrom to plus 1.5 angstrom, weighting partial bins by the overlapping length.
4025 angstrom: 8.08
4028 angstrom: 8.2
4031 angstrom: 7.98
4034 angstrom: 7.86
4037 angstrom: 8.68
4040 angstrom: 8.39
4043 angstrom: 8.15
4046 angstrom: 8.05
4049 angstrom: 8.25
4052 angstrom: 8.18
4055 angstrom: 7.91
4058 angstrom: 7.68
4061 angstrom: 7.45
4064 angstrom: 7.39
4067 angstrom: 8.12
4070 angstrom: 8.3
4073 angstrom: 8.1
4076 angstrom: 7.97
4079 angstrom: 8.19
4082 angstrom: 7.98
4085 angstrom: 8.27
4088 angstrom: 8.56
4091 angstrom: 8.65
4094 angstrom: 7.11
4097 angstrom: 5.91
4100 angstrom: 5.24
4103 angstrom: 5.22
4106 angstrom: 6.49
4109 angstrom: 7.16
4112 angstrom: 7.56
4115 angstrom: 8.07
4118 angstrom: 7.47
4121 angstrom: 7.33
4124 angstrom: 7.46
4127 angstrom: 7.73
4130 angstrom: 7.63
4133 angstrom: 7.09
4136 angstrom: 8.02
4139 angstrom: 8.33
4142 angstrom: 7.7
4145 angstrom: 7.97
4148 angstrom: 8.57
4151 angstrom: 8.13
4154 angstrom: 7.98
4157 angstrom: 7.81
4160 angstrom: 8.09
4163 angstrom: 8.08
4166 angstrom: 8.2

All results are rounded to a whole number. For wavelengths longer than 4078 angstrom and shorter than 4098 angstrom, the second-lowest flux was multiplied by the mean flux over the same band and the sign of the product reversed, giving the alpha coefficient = -56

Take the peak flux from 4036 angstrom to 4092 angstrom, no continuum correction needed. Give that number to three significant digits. 8.68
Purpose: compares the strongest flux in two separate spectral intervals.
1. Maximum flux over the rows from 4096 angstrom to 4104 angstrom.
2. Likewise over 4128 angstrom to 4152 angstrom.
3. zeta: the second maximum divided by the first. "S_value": 1.450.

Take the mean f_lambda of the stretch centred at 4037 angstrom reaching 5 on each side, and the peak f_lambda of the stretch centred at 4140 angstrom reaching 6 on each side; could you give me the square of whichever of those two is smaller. 69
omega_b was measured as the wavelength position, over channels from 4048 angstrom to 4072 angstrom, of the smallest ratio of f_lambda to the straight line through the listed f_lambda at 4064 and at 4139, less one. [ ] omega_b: 4064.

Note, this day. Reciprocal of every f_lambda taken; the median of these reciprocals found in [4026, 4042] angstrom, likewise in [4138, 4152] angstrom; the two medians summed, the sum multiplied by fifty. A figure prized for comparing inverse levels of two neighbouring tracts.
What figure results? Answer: 12.2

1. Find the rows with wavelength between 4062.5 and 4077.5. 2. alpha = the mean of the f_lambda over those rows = 8.0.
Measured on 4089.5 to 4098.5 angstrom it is 7.2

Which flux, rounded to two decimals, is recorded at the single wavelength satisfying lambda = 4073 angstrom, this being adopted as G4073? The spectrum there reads 8.10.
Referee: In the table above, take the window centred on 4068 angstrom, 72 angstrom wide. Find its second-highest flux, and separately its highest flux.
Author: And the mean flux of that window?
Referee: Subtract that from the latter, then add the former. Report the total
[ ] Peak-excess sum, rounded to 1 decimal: 9.6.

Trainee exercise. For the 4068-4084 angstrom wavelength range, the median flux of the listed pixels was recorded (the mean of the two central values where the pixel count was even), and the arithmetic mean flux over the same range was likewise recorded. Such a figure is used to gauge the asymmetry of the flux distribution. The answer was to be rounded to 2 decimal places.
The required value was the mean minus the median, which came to 0.01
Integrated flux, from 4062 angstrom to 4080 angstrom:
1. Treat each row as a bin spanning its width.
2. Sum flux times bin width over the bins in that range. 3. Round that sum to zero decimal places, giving 144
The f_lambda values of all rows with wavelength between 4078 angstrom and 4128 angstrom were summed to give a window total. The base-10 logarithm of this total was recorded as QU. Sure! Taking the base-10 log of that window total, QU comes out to 2.09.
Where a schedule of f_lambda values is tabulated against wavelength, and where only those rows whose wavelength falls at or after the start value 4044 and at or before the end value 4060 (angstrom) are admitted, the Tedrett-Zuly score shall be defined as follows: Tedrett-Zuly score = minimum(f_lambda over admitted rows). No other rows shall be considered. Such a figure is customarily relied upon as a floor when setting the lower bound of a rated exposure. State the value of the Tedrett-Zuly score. 7.68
